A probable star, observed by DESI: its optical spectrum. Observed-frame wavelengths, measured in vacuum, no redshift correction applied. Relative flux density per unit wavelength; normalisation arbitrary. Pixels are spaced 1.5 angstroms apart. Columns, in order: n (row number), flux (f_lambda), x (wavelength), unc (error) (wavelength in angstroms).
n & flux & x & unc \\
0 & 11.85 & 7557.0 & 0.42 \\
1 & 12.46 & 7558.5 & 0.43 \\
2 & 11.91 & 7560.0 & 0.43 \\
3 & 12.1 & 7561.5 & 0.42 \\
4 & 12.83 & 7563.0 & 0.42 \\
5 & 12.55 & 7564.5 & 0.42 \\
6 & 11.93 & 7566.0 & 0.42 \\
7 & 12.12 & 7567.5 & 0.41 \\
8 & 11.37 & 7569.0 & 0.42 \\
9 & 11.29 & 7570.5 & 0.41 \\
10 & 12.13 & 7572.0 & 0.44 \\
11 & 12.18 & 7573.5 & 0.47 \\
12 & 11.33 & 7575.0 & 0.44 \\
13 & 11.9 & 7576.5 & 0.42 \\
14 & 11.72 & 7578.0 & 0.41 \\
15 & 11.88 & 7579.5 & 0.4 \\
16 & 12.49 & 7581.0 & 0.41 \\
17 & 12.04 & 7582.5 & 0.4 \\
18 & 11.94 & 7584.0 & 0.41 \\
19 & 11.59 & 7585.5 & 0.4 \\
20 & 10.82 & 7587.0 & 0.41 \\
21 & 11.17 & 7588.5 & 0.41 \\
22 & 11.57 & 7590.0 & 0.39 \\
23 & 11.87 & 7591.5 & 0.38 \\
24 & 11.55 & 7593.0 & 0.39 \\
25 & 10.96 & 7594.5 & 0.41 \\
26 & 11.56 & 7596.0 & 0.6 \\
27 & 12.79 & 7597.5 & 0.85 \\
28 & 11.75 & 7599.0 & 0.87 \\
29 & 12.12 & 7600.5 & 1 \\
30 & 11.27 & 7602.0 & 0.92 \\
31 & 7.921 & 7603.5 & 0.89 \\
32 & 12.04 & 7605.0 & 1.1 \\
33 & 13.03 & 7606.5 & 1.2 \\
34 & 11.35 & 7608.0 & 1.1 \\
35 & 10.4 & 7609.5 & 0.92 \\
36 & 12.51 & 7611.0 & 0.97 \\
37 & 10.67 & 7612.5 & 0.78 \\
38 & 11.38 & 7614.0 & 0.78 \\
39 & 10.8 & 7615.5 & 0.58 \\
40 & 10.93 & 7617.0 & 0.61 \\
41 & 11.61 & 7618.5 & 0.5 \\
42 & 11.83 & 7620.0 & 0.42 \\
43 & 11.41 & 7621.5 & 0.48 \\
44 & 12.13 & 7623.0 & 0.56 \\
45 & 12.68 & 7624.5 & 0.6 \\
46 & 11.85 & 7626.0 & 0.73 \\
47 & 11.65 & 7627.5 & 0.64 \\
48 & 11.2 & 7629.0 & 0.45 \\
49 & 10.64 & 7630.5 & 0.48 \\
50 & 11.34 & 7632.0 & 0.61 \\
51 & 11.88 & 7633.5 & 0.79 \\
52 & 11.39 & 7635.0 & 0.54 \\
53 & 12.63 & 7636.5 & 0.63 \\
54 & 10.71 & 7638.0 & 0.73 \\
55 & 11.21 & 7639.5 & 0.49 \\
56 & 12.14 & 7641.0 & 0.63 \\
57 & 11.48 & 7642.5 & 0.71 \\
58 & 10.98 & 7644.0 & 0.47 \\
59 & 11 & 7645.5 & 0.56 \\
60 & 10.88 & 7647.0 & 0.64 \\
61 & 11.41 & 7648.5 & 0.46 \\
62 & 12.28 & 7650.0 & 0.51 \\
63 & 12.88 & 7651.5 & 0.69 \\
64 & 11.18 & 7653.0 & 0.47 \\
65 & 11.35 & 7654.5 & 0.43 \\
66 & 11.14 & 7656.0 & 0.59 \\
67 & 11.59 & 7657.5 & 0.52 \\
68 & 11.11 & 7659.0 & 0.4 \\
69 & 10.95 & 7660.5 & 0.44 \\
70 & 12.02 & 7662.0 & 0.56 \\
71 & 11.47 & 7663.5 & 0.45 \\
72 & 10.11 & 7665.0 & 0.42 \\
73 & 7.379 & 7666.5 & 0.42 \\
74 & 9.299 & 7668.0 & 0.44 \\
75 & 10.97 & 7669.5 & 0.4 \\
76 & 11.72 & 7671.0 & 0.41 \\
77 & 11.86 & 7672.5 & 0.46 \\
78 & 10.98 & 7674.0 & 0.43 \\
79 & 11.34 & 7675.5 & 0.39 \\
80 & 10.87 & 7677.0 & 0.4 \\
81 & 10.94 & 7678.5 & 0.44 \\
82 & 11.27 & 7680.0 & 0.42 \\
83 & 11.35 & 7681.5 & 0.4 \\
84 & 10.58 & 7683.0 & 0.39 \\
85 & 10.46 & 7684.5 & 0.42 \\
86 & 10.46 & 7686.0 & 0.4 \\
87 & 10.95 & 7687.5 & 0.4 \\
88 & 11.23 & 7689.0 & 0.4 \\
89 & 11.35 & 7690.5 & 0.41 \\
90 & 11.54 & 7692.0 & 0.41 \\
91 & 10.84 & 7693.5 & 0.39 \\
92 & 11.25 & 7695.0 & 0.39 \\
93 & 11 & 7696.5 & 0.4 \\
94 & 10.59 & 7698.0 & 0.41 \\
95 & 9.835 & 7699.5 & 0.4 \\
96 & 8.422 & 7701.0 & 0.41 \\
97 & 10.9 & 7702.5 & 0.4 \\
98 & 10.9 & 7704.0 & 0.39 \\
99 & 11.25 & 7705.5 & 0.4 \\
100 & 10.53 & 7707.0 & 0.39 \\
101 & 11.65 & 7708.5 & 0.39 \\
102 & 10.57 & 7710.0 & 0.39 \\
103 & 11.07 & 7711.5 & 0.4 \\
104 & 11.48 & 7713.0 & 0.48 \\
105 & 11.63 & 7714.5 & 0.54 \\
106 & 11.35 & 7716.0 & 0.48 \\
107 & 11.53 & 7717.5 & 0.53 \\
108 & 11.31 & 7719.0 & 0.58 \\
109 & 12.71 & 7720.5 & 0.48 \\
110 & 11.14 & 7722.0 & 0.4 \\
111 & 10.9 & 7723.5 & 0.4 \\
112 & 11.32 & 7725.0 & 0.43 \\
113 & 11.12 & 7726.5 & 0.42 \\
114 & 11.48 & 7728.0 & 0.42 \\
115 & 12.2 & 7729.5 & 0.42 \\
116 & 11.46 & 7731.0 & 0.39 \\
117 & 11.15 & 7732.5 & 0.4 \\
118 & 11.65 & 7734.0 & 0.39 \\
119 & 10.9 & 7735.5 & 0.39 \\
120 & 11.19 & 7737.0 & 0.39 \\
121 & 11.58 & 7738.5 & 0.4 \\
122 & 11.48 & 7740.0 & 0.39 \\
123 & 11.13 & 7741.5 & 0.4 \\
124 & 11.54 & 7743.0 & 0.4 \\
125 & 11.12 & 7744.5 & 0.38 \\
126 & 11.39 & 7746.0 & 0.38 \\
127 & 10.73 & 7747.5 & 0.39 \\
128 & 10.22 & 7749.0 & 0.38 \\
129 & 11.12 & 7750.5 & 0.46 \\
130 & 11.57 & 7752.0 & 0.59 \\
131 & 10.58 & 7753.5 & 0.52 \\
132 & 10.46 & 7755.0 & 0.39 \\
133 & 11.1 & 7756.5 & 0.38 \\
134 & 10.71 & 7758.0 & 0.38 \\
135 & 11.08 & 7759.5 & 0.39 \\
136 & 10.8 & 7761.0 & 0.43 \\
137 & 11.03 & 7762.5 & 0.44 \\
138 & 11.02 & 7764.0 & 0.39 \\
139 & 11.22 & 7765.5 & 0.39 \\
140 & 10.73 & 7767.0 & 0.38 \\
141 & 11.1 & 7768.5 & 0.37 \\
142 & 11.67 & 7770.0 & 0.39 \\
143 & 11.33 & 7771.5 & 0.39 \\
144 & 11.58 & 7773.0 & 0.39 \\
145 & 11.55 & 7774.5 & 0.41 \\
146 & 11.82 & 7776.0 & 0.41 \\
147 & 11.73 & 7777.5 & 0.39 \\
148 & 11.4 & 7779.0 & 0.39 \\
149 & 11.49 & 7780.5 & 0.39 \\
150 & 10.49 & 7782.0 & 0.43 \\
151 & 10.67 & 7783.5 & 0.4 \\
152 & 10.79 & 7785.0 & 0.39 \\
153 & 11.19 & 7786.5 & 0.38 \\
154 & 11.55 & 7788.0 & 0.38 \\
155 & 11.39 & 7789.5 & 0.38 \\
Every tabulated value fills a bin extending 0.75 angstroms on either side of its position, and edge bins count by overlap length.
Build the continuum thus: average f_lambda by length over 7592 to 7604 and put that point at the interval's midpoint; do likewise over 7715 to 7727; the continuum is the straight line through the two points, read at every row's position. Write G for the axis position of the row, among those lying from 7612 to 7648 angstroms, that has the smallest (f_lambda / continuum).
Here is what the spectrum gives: 7630.5 angstroms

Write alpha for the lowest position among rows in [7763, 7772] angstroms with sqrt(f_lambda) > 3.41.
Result 7770.0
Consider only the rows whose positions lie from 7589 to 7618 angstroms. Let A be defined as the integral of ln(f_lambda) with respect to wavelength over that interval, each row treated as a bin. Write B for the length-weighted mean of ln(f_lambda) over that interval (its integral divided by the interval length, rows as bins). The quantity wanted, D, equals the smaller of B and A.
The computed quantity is 2.43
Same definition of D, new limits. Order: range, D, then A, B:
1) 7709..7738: 2.43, 70.5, 2.43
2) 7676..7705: 2.38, 68.9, 2.38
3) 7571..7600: 2.46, 71.4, 2.46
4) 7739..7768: 2.40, 69.5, 2.40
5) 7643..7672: 2.40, 69.5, 2.40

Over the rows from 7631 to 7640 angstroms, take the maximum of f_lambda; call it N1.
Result 12.63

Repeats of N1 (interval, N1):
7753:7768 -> 11.22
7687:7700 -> 11.54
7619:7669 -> 12.88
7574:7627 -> 13.03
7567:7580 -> 12.18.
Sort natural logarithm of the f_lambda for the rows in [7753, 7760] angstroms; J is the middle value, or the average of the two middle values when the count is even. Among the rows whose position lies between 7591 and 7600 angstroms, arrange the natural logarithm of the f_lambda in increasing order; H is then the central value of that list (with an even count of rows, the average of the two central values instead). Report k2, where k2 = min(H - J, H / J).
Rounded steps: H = 2.456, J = 2.37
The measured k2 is 0.085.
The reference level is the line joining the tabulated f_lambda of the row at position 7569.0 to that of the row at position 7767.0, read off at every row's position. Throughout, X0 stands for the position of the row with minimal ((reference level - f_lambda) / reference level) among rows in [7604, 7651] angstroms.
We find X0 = 7606.5 angstroms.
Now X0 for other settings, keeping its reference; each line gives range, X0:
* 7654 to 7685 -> 7662.0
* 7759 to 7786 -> 7776.0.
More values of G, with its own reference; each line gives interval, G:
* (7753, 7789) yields 7755.0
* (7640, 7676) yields 7666.5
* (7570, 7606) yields 7603.5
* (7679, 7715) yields 7701.0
